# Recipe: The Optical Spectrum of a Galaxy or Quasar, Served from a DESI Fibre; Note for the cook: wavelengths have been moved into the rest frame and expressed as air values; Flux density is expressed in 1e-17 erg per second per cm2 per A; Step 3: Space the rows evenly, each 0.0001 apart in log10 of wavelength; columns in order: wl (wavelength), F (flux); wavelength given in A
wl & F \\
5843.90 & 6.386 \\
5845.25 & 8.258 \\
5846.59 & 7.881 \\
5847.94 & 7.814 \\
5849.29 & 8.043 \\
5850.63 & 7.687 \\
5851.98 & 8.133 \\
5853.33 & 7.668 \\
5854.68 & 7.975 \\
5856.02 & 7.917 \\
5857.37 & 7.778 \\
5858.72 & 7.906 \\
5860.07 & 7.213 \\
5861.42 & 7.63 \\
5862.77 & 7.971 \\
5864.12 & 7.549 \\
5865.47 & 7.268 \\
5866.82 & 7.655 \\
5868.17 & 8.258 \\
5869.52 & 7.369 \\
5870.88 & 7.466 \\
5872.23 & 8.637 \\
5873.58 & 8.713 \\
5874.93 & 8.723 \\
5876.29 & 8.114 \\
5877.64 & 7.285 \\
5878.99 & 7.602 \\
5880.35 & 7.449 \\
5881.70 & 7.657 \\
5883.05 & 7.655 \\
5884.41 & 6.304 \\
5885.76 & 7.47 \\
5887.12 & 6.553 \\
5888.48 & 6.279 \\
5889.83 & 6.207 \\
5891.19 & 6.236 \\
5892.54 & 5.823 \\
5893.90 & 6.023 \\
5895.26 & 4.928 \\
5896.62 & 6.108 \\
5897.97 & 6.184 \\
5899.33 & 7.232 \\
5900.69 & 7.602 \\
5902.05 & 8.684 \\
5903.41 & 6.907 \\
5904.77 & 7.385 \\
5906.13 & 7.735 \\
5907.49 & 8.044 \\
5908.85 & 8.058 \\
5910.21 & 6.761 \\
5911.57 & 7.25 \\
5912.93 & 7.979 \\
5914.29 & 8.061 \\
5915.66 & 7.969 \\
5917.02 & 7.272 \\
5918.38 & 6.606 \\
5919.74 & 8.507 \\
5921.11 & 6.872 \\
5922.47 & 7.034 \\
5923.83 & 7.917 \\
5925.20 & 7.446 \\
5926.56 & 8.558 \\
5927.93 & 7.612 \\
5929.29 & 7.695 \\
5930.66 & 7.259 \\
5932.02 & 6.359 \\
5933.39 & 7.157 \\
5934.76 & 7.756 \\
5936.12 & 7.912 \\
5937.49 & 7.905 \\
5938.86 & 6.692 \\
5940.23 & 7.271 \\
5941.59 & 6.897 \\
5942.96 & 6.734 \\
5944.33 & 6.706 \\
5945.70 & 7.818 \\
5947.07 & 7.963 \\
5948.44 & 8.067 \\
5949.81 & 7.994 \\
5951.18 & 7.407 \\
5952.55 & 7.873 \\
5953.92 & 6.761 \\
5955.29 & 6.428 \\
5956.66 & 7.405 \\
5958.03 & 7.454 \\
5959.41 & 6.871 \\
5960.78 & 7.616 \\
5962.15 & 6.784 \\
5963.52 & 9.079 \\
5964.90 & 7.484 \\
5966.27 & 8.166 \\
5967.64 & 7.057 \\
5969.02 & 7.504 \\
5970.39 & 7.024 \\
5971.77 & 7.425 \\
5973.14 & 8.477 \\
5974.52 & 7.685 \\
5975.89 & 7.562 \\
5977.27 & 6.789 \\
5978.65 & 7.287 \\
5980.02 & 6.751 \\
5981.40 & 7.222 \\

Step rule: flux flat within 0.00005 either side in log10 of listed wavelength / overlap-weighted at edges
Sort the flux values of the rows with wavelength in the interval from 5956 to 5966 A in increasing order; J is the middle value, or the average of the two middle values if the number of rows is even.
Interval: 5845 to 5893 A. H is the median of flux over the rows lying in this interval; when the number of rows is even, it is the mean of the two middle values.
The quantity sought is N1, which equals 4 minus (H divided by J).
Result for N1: 2.97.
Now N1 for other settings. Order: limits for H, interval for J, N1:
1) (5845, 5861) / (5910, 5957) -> 2.93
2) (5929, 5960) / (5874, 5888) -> 3.02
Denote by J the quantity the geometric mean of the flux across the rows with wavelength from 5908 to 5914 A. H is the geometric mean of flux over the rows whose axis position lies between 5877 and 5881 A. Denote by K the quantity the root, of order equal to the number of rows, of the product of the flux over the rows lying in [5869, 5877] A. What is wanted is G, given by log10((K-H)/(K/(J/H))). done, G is -1.1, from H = 7.44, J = 7.5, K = 8.1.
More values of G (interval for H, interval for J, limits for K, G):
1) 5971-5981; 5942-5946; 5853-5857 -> -1.3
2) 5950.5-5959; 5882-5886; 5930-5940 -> -2.1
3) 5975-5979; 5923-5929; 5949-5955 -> -1.4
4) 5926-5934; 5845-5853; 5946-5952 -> -1.2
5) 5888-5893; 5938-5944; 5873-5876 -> -0.5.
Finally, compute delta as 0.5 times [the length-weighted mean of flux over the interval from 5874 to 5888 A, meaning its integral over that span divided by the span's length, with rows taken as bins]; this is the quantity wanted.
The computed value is 3.74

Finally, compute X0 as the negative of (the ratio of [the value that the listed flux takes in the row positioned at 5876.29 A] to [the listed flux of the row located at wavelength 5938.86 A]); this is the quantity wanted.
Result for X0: -1.21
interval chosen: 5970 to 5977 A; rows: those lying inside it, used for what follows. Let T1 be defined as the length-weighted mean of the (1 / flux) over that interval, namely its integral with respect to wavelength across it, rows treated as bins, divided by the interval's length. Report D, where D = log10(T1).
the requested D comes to -0.880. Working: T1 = 0.132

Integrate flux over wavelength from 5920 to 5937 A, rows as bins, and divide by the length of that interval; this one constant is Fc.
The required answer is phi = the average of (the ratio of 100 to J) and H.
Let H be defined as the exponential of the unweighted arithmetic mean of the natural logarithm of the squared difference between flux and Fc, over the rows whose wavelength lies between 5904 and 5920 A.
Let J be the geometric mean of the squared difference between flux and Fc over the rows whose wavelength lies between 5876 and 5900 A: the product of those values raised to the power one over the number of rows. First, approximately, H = 0.183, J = 0.24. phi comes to 208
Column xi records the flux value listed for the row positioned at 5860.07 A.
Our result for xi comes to 7.213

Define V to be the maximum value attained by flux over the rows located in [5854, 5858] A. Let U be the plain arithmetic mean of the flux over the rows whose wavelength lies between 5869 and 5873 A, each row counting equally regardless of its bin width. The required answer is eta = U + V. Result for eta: 15.8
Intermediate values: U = 7.8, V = 7.975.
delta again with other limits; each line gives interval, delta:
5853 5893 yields 3.74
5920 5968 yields 3.72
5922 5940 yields 3.74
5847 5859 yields 3.94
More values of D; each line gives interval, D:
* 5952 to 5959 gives -0.853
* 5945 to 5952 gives -0.894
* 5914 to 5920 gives -0.877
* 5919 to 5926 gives -0.876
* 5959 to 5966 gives -0.878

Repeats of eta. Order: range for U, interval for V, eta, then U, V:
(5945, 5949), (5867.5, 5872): 16.2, 7.9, 8.258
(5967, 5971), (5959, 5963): 14.8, 7.2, 7.616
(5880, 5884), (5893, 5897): 13.7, 7.6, 6.108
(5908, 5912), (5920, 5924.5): 15.3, 7.4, 7.917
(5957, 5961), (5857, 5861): 15.2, 7.3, 7.906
